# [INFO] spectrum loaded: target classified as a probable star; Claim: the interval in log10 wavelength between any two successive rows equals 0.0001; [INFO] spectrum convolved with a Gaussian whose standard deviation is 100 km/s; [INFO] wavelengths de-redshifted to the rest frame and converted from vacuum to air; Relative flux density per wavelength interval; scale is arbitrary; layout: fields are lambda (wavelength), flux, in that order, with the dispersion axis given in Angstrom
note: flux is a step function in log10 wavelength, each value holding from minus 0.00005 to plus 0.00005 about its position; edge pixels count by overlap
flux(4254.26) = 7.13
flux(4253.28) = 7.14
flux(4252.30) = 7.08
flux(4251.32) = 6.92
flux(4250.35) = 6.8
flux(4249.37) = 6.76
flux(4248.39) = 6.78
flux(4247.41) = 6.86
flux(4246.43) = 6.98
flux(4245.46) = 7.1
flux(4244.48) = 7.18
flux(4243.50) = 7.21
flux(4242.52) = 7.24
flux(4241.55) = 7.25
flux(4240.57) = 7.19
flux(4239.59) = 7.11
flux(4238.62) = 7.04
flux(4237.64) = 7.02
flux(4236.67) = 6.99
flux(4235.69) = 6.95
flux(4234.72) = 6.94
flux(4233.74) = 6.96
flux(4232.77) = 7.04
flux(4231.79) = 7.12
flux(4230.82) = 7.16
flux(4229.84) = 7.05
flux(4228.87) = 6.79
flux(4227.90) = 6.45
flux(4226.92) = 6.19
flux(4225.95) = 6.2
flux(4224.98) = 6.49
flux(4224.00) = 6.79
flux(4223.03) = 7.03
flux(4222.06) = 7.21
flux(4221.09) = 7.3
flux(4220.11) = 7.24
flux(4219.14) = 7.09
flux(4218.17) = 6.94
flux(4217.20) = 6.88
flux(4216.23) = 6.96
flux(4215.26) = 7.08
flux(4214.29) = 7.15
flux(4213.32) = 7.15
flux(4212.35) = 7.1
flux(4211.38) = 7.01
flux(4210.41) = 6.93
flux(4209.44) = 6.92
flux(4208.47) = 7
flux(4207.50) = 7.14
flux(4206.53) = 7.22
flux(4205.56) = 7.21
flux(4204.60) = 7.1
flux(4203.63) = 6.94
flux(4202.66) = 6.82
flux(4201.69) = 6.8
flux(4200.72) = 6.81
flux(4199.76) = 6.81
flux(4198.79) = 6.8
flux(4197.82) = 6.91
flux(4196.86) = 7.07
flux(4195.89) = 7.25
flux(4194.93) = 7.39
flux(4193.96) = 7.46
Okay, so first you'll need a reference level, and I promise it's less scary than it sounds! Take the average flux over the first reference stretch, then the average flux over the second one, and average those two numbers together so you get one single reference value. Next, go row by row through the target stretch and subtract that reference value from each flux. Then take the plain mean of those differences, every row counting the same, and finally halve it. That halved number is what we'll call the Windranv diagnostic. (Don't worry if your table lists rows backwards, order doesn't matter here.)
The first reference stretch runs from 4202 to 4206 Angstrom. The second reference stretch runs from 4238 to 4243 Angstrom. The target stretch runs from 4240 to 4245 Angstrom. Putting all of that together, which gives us 0.06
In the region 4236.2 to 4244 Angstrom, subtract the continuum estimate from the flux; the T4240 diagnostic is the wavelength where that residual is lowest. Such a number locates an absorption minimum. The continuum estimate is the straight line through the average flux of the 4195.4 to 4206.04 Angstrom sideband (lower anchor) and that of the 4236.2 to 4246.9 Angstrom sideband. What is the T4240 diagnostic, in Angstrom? 4236.67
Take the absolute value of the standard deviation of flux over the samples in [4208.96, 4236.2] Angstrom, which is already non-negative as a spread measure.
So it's 0.28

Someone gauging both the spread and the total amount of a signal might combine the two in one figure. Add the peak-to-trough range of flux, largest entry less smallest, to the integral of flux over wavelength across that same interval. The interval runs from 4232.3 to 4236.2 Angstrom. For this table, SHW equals 27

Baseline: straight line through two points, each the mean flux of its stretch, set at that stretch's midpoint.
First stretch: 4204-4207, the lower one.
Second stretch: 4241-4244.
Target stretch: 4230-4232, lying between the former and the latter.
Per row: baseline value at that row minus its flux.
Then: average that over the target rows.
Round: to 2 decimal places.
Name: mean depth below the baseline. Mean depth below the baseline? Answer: 0.08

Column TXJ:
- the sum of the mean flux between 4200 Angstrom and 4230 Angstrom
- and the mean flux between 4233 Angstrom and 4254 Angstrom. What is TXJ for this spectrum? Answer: 13.96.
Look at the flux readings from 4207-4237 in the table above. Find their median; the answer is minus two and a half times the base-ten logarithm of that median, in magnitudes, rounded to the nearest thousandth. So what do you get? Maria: -2.113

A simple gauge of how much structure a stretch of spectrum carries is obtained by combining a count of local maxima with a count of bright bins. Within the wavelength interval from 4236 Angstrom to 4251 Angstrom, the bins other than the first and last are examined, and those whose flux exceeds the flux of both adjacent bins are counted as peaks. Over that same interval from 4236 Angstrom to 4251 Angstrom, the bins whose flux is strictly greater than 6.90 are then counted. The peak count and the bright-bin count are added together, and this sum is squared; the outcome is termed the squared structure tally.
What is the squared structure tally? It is 144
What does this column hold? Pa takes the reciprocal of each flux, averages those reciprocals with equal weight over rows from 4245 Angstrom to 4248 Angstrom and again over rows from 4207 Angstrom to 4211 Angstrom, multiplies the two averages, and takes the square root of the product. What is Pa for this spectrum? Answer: 0.143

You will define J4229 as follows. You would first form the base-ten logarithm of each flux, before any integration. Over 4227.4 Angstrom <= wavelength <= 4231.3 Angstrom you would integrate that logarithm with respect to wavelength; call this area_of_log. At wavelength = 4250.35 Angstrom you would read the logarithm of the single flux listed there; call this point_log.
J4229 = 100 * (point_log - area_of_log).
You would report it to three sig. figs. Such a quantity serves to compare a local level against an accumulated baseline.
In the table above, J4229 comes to -242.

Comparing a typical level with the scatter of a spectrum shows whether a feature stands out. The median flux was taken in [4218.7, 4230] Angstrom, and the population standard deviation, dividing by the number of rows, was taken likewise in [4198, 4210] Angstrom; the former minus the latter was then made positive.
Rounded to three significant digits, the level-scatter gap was 6.75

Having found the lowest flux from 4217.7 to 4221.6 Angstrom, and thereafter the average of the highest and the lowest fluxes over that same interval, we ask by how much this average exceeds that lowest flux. 0.18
